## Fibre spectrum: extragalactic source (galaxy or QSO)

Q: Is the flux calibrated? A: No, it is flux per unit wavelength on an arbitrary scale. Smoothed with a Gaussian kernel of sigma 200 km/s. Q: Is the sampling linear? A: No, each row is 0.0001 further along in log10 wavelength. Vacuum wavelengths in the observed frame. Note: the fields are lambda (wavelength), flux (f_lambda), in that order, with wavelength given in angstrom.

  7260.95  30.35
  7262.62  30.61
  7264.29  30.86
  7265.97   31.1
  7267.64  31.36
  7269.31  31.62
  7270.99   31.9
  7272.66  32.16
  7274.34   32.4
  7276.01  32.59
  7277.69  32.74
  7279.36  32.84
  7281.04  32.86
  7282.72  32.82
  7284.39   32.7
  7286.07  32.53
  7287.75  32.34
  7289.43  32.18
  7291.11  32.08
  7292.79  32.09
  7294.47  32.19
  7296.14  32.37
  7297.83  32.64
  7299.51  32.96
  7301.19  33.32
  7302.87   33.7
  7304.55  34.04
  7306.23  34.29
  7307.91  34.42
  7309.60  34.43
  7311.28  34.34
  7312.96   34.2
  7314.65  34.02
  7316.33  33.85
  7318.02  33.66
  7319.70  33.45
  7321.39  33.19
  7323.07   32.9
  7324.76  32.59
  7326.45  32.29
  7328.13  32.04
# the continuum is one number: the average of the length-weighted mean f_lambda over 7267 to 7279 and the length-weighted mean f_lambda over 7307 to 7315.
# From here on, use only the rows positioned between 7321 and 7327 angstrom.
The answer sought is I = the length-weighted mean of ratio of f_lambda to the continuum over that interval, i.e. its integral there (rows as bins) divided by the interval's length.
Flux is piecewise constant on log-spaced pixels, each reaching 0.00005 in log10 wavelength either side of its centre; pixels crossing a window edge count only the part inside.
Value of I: 0.99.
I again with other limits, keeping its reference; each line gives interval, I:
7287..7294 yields 0.97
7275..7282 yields 0.99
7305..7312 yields 1.03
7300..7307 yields 1.02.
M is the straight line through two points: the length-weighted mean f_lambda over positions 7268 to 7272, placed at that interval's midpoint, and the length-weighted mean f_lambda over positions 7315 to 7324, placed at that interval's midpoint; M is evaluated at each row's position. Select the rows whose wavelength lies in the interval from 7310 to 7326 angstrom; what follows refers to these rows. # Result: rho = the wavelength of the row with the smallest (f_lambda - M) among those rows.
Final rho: 7324.76 angstrom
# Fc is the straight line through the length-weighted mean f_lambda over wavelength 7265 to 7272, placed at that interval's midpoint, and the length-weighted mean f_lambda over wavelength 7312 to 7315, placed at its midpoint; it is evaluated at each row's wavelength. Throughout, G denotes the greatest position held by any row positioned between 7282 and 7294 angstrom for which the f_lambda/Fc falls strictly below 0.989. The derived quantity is 7292.79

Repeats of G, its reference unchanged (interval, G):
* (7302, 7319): 7318.02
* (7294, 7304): 7297.83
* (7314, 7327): 7326.45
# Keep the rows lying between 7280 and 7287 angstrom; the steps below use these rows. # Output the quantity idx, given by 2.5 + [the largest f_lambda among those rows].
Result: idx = 35.4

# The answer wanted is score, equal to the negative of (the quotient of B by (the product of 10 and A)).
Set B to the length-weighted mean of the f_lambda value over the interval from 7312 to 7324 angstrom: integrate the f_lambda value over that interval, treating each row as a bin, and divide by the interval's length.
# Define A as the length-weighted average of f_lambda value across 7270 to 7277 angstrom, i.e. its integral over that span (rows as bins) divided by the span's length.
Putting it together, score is -0.104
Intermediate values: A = 32.2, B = 33.6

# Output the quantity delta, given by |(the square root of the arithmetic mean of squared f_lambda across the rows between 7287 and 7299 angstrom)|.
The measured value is 32.3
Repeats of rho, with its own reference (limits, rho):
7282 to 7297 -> 7292.79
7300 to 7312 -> 7301.19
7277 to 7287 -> 7286.07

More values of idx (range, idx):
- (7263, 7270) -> 34.1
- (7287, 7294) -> 34.8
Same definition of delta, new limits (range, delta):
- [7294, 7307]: 33.2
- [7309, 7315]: 34.2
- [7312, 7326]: 33.5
